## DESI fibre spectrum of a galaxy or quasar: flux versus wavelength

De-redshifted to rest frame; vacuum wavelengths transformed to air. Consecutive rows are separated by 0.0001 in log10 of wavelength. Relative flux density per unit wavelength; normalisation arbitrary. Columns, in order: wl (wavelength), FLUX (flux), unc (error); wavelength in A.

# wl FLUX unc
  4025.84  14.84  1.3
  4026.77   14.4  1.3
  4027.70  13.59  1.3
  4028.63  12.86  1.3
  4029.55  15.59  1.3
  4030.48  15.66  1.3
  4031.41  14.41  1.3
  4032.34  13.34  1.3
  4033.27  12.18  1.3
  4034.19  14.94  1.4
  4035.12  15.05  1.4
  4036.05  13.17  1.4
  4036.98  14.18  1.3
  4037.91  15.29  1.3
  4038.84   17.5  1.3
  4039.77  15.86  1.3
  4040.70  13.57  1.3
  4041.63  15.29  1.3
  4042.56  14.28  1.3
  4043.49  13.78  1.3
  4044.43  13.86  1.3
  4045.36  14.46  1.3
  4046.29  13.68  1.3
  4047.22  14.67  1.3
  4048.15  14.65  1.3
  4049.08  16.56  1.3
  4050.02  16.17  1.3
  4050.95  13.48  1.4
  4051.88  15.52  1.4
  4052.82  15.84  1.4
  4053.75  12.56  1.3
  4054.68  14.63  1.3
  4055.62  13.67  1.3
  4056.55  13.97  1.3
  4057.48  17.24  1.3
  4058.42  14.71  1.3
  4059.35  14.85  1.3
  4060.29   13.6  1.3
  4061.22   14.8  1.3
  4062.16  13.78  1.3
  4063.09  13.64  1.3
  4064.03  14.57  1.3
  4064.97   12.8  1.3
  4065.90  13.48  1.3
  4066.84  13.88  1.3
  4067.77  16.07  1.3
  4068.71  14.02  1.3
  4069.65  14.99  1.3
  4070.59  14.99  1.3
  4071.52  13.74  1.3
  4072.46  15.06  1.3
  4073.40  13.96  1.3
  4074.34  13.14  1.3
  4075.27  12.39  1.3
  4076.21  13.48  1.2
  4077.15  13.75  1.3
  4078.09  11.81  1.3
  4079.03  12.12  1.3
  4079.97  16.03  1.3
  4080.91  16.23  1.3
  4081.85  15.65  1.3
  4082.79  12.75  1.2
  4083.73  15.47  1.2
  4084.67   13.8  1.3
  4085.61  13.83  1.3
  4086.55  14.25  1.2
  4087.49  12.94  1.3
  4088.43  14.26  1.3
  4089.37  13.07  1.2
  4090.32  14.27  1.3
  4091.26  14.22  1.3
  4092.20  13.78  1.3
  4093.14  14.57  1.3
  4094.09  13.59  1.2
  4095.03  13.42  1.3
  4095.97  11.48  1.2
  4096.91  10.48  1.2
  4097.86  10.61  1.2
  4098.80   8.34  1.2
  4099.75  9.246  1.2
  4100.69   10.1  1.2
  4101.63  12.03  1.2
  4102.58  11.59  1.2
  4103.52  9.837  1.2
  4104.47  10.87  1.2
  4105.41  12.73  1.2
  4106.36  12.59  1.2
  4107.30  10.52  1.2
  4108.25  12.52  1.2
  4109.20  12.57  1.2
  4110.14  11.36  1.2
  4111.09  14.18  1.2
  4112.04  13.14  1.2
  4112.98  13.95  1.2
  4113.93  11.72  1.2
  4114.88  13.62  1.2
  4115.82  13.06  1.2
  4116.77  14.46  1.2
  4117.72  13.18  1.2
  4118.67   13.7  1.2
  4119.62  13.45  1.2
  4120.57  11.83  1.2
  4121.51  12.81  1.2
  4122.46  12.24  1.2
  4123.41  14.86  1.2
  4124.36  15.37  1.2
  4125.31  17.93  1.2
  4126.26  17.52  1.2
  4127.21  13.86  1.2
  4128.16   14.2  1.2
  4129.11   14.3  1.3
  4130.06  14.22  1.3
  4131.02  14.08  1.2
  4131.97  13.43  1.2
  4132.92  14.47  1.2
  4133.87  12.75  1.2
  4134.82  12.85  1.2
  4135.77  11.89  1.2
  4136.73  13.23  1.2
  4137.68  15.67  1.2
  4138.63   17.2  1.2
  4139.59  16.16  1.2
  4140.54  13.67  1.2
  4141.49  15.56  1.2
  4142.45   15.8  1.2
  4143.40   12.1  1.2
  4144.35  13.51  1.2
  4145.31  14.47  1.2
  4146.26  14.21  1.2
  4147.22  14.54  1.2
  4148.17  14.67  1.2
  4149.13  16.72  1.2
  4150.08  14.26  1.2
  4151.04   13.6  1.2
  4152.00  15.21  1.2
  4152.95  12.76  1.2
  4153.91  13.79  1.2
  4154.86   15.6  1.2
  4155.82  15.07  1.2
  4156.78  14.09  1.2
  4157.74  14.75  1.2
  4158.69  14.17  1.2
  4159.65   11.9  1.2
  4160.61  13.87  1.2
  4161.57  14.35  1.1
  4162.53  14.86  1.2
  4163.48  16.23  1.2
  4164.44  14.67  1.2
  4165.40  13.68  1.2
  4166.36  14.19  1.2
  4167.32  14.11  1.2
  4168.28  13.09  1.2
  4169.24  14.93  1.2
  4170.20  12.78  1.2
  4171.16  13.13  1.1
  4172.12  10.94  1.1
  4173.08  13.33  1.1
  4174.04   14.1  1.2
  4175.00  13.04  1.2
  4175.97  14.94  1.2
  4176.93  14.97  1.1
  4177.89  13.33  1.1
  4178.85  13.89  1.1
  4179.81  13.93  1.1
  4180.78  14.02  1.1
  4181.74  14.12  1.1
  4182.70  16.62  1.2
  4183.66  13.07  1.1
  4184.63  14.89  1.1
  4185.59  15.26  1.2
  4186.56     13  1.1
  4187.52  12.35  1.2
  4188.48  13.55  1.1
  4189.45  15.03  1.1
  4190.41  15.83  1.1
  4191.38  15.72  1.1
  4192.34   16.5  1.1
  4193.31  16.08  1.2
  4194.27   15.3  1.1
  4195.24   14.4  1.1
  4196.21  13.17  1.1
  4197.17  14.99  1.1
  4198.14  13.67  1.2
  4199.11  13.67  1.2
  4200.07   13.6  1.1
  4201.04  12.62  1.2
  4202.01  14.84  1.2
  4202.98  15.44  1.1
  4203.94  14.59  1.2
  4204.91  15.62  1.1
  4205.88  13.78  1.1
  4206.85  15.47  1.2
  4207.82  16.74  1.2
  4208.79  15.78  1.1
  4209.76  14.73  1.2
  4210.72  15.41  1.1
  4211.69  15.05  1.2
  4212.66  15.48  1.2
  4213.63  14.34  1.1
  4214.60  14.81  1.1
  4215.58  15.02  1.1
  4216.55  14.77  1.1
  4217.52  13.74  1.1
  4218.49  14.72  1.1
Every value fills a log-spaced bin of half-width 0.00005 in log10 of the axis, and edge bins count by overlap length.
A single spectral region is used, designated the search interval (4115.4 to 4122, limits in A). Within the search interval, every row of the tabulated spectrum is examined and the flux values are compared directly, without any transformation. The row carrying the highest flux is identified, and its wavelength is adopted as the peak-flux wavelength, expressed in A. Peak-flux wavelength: 4116.77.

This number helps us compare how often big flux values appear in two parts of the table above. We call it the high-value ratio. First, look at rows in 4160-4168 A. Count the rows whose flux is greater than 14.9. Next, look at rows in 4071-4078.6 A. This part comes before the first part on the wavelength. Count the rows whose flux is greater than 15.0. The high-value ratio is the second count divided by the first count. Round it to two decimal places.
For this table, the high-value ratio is 1.00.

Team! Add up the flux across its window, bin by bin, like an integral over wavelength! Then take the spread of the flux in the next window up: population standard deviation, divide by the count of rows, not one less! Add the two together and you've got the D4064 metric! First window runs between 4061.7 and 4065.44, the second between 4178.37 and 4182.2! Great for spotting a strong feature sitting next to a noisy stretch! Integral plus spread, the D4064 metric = 51.4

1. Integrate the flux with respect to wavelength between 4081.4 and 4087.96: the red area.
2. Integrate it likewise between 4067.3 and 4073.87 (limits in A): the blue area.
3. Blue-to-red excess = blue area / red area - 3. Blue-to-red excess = -1.96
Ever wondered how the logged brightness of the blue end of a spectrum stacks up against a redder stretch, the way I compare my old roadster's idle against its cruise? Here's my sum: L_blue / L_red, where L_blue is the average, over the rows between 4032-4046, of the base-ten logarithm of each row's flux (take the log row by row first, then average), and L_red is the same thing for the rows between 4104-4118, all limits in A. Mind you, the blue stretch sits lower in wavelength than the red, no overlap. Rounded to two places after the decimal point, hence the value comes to 1.05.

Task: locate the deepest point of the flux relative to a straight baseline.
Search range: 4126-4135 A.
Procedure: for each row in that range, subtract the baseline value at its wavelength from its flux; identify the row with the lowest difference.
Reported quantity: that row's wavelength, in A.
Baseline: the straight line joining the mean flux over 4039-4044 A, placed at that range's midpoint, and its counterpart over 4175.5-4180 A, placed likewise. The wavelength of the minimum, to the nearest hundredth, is 4133.87 A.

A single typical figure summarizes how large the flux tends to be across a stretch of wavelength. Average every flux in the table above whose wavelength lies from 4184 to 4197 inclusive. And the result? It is 14.7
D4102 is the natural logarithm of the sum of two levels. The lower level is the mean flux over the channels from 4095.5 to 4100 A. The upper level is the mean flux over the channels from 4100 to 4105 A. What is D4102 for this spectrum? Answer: 3.04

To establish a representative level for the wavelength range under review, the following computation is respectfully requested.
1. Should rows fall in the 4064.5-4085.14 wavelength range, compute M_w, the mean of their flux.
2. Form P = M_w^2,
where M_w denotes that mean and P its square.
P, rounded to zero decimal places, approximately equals 198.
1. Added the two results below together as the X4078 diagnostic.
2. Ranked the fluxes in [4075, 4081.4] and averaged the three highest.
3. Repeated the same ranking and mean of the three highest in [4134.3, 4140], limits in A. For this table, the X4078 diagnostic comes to 31.7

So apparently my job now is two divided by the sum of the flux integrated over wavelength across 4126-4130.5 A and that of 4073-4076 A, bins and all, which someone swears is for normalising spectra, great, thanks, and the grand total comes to 0.019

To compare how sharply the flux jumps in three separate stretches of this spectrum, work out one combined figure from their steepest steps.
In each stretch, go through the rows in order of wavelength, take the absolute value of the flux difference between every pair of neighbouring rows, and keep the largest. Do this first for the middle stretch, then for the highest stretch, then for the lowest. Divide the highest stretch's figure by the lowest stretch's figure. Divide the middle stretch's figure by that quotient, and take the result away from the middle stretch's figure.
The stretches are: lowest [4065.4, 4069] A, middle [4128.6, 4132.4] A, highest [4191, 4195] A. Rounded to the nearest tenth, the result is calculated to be -1.2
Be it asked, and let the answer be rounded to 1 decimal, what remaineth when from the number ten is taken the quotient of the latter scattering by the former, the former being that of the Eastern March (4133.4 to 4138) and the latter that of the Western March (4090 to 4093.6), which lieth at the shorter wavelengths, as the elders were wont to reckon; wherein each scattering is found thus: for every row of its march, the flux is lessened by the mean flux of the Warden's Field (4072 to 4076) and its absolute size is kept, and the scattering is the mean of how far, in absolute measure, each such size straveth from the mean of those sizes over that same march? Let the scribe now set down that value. 9.6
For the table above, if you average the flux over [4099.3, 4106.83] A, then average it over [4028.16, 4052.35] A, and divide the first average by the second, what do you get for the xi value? 0.76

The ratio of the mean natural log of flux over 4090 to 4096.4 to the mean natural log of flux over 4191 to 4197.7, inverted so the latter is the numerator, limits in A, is 1.04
